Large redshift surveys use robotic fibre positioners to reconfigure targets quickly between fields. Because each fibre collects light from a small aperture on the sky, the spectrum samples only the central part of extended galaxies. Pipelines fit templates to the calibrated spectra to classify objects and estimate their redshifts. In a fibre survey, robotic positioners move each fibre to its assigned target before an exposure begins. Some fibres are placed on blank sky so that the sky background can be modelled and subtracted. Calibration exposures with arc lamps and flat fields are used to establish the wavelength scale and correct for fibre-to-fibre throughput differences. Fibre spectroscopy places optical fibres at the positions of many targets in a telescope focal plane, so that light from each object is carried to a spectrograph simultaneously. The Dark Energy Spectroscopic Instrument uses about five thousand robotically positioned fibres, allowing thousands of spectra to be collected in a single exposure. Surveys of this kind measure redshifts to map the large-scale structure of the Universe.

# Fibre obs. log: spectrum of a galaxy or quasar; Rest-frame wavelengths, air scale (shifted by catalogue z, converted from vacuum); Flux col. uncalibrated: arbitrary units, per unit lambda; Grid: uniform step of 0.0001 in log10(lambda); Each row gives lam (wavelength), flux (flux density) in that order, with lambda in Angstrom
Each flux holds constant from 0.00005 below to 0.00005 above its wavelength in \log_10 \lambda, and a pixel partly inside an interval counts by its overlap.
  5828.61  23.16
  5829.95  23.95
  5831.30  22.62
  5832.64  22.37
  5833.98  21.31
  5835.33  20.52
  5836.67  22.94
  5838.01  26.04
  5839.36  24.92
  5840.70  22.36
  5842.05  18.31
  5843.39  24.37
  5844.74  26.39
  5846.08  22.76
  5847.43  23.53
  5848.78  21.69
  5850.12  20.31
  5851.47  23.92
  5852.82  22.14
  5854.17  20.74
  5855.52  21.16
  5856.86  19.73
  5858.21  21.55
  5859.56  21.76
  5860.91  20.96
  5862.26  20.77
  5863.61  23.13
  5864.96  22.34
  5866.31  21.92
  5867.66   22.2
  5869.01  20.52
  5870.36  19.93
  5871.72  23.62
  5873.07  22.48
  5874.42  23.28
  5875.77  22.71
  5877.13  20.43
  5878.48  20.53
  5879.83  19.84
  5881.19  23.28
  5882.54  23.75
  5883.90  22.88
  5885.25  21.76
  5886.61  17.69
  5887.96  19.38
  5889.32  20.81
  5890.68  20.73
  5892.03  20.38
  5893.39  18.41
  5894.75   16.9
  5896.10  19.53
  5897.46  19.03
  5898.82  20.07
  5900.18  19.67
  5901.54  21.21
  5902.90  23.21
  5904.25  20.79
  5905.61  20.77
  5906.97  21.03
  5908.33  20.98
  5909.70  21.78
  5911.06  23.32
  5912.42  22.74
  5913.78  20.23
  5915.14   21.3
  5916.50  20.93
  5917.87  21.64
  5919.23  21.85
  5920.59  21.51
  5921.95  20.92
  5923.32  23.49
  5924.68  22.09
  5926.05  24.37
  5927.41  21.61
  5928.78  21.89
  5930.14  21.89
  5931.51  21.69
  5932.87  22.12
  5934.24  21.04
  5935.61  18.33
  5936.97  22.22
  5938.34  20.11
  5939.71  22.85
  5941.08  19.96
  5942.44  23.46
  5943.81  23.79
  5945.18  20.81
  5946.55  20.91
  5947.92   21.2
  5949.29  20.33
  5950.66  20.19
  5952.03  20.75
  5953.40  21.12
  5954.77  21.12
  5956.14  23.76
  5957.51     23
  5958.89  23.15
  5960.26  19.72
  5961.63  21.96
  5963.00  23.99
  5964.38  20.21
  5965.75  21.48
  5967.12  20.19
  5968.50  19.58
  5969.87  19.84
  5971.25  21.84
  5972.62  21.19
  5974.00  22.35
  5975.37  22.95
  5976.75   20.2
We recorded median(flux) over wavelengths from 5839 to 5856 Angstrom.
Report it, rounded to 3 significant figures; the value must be 22.4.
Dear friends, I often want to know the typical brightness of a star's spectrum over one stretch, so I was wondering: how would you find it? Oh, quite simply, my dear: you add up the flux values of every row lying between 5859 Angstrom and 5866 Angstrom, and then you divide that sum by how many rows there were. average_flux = 21.8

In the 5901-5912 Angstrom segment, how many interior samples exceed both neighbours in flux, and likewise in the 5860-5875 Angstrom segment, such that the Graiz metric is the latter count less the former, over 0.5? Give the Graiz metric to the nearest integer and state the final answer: 2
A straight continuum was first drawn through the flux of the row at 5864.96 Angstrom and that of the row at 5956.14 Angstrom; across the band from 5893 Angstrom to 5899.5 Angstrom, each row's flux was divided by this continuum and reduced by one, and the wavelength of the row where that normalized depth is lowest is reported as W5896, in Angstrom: 5894.75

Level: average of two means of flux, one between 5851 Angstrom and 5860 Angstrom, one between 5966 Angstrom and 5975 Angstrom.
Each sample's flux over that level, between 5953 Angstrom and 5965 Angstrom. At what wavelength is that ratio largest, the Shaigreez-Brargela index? 5963.00 Angstrom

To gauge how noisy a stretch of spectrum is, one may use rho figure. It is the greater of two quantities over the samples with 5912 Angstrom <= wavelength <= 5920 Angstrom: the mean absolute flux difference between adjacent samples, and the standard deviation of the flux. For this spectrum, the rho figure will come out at 1.0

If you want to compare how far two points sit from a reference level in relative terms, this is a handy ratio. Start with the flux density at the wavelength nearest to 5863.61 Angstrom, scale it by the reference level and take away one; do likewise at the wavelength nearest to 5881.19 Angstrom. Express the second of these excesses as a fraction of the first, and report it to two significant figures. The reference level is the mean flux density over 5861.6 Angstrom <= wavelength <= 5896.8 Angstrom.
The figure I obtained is 1.1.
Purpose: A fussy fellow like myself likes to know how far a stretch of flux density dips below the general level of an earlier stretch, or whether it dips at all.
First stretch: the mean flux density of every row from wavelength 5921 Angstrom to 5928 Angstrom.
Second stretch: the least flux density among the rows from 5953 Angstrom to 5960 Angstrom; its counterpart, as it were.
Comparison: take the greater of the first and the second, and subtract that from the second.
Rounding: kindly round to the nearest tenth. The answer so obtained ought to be -1.4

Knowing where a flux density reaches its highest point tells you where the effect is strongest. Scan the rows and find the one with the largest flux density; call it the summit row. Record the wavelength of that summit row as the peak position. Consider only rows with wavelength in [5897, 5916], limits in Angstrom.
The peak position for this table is 5911.06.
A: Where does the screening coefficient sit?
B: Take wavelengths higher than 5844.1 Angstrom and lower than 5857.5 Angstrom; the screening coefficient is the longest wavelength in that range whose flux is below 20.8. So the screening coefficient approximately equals 5856.86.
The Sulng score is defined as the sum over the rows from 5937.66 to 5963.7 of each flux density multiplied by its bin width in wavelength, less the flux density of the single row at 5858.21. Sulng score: 543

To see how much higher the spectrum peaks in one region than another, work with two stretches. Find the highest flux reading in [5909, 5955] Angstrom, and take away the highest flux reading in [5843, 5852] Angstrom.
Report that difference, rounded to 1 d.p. -2.0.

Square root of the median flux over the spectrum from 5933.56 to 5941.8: 4.54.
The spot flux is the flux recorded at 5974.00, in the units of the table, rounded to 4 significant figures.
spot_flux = 22.35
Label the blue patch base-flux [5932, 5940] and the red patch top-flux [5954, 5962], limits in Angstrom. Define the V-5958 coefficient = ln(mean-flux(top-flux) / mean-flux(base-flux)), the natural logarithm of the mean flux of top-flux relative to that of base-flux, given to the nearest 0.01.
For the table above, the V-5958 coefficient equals 0.05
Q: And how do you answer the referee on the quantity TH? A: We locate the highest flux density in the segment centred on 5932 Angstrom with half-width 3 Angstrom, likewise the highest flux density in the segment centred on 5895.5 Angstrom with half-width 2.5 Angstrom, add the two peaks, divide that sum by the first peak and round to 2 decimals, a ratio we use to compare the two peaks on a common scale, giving 1.88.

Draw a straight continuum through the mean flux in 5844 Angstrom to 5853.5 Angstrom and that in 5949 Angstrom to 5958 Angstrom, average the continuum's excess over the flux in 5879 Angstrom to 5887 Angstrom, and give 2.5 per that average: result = 3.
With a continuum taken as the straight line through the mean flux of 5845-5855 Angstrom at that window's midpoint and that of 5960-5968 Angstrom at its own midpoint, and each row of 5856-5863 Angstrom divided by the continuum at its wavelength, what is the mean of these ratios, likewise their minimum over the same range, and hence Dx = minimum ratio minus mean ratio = -0.06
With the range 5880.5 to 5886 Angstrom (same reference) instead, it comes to -0.05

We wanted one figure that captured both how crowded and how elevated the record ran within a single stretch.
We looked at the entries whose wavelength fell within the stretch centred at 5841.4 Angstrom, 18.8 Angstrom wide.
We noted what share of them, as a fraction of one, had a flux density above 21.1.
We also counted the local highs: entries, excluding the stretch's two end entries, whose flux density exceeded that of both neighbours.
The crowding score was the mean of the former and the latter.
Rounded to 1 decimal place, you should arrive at 1.9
